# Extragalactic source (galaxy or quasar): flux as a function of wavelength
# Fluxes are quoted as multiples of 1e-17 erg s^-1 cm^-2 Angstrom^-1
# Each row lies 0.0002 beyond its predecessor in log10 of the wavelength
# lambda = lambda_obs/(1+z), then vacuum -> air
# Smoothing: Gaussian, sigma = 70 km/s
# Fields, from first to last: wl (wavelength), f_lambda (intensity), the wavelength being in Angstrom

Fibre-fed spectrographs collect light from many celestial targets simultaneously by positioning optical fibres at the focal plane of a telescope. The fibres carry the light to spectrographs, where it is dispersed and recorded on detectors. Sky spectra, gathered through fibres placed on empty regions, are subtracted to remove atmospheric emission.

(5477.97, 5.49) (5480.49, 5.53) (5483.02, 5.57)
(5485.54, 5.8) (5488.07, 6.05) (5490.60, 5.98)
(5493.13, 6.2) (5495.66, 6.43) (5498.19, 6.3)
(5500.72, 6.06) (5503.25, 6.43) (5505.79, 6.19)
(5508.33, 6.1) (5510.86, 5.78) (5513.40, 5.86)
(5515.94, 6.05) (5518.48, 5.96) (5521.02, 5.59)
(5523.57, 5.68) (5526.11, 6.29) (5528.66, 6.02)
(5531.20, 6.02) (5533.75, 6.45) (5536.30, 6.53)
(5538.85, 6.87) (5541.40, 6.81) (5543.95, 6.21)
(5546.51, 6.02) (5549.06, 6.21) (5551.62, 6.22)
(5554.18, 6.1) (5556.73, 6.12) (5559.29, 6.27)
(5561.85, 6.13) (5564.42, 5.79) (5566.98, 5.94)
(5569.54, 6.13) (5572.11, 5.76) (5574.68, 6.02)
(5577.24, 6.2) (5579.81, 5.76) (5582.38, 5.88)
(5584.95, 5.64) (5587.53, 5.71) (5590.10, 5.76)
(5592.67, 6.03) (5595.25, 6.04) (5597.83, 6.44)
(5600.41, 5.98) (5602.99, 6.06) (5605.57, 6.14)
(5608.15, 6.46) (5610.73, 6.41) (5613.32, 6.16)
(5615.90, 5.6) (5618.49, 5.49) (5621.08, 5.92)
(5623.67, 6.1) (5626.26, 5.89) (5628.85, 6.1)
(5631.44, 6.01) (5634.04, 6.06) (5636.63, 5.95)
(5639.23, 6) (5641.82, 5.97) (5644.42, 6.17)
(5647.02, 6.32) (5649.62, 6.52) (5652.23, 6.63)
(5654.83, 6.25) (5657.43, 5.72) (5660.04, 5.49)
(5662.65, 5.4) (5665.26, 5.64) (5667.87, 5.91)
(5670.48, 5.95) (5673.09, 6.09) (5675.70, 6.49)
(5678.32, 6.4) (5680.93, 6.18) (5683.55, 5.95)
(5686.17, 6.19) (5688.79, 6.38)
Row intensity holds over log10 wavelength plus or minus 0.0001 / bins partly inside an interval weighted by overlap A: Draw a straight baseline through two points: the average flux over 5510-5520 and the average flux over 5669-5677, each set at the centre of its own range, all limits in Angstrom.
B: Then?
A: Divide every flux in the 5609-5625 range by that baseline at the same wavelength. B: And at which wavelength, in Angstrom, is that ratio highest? 5610.73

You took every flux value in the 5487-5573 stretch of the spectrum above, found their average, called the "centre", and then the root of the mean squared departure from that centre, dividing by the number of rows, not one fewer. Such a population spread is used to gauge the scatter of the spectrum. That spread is 0.279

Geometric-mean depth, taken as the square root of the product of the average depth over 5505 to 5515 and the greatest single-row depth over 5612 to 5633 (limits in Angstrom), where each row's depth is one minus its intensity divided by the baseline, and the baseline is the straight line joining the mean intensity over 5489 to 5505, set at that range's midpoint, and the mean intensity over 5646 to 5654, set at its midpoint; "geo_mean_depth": 0.080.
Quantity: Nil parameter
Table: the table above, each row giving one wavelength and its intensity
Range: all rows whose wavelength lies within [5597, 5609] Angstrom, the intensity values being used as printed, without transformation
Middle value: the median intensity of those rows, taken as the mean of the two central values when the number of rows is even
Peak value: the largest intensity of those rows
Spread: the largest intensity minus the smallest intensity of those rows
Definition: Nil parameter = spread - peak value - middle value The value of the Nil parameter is -12.1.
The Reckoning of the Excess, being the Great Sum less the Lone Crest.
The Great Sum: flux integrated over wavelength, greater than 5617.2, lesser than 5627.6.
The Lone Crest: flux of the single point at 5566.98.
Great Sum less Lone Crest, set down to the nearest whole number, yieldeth 55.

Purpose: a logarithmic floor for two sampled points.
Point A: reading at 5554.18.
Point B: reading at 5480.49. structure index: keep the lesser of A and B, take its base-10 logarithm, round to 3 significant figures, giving 0.743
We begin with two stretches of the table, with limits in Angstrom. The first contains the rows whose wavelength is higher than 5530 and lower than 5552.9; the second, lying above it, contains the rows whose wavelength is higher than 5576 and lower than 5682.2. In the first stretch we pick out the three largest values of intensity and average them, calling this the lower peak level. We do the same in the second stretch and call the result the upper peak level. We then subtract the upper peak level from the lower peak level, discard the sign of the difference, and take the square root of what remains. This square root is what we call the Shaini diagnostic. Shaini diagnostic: 0.4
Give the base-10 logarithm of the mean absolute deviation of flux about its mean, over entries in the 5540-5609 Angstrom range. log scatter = -0.72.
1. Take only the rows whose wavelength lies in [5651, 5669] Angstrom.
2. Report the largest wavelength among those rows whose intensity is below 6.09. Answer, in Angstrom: 5667.87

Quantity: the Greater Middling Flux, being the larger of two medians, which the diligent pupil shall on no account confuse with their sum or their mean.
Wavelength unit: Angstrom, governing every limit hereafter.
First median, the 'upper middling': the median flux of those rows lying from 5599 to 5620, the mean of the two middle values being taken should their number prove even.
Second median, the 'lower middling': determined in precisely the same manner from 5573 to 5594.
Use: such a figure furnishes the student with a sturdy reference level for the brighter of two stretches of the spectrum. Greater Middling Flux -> 6.10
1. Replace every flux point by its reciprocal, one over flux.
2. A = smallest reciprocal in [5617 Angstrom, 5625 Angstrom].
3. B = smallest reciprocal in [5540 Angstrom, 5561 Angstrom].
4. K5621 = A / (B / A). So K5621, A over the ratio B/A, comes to 0.183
